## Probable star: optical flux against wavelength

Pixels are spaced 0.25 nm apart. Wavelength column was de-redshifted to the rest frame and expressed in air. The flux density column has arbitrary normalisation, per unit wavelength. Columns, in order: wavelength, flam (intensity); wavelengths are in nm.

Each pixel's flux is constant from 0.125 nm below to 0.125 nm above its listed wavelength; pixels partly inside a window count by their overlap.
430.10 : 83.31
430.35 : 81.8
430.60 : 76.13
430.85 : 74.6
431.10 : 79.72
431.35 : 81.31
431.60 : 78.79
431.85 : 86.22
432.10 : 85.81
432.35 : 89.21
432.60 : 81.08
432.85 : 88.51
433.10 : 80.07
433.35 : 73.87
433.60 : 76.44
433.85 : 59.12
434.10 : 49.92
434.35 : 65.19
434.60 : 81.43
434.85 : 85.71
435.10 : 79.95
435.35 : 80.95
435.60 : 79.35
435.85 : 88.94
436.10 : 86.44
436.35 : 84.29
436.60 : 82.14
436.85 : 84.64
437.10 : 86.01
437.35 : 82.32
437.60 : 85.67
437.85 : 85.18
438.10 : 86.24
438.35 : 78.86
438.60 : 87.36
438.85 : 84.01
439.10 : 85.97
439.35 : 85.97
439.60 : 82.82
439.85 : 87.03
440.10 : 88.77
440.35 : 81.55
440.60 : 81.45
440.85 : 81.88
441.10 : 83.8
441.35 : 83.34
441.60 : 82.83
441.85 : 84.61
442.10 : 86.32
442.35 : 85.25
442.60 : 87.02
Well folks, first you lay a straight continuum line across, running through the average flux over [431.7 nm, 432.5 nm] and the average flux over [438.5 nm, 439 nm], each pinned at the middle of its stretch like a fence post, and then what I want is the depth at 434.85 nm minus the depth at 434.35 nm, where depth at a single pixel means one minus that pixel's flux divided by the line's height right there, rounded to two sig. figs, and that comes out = -0.24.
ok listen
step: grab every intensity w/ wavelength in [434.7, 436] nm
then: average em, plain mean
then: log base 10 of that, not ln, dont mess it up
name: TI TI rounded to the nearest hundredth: 1.92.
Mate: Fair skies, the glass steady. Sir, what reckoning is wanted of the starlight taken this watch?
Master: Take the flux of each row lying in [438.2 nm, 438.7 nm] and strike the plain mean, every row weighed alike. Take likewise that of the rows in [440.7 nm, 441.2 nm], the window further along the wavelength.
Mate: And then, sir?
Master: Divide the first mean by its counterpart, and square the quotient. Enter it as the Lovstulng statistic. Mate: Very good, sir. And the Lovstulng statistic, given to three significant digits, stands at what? 1.01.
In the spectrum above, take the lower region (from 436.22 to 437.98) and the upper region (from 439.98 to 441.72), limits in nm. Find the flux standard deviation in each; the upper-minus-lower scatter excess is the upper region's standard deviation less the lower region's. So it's 1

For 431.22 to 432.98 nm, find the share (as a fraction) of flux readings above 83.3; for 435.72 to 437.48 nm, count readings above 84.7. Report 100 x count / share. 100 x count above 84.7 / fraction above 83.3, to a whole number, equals 525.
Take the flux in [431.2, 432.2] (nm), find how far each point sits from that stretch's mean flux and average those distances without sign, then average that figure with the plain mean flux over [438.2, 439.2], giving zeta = 43.52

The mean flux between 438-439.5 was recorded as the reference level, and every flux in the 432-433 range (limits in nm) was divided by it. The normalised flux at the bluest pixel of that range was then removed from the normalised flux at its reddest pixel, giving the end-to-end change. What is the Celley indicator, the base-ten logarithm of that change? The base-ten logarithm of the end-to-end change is -1.5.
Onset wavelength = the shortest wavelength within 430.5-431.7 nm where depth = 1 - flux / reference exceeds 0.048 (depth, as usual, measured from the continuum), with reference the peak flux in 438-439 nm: 430.60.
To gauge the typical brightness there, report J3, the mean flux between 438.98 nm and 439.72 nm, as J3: 84.9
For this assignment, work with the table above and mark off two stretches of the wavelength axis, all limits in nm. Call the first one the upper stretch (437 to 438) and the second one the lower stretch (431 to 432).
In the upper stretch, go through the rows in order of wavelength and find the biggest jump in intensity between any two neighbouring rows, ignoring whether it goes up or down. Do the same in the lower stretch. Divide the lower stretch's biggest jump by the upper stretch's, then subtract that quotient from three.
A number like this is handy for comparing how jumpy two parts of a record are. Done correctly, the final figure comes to 1.0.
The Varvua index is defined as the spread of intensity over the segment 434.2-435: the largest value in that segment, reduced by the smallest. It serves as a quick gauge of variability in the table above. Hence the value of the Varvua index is 21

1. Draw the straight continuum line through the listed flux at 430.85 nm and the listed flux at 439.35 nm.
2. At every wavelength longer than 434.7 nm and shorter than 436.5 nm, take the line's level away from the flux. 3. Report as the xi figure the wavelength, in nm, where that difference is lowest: 435.60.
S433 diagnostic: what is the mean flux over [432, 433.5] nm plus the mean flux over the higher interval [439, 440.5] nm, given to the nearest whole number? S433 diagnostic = 168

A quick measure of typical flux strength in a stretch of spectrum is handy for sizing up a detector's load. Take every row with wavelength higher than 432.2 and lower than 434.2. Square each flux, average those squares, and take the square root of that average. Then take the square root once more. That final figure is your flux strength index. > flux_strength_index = 8.71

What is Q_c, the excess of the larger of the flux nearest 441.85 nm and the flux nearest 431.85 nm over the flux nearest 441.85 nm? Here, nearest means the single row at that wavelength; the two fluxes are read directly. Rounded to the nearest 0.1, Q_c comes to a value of 1.6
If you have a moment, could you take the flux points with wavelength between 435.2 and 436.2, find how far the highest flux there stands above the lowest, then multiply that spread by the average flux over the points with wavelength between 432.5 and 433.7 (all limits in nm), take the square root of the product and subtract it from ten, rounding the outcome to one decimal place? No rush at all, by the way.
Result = -17.7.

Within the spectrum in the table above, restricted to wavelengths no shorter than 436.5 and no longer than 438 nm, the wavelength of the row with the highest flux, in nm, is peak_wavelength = 437.10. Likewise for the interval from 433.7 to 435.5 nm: 434.85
